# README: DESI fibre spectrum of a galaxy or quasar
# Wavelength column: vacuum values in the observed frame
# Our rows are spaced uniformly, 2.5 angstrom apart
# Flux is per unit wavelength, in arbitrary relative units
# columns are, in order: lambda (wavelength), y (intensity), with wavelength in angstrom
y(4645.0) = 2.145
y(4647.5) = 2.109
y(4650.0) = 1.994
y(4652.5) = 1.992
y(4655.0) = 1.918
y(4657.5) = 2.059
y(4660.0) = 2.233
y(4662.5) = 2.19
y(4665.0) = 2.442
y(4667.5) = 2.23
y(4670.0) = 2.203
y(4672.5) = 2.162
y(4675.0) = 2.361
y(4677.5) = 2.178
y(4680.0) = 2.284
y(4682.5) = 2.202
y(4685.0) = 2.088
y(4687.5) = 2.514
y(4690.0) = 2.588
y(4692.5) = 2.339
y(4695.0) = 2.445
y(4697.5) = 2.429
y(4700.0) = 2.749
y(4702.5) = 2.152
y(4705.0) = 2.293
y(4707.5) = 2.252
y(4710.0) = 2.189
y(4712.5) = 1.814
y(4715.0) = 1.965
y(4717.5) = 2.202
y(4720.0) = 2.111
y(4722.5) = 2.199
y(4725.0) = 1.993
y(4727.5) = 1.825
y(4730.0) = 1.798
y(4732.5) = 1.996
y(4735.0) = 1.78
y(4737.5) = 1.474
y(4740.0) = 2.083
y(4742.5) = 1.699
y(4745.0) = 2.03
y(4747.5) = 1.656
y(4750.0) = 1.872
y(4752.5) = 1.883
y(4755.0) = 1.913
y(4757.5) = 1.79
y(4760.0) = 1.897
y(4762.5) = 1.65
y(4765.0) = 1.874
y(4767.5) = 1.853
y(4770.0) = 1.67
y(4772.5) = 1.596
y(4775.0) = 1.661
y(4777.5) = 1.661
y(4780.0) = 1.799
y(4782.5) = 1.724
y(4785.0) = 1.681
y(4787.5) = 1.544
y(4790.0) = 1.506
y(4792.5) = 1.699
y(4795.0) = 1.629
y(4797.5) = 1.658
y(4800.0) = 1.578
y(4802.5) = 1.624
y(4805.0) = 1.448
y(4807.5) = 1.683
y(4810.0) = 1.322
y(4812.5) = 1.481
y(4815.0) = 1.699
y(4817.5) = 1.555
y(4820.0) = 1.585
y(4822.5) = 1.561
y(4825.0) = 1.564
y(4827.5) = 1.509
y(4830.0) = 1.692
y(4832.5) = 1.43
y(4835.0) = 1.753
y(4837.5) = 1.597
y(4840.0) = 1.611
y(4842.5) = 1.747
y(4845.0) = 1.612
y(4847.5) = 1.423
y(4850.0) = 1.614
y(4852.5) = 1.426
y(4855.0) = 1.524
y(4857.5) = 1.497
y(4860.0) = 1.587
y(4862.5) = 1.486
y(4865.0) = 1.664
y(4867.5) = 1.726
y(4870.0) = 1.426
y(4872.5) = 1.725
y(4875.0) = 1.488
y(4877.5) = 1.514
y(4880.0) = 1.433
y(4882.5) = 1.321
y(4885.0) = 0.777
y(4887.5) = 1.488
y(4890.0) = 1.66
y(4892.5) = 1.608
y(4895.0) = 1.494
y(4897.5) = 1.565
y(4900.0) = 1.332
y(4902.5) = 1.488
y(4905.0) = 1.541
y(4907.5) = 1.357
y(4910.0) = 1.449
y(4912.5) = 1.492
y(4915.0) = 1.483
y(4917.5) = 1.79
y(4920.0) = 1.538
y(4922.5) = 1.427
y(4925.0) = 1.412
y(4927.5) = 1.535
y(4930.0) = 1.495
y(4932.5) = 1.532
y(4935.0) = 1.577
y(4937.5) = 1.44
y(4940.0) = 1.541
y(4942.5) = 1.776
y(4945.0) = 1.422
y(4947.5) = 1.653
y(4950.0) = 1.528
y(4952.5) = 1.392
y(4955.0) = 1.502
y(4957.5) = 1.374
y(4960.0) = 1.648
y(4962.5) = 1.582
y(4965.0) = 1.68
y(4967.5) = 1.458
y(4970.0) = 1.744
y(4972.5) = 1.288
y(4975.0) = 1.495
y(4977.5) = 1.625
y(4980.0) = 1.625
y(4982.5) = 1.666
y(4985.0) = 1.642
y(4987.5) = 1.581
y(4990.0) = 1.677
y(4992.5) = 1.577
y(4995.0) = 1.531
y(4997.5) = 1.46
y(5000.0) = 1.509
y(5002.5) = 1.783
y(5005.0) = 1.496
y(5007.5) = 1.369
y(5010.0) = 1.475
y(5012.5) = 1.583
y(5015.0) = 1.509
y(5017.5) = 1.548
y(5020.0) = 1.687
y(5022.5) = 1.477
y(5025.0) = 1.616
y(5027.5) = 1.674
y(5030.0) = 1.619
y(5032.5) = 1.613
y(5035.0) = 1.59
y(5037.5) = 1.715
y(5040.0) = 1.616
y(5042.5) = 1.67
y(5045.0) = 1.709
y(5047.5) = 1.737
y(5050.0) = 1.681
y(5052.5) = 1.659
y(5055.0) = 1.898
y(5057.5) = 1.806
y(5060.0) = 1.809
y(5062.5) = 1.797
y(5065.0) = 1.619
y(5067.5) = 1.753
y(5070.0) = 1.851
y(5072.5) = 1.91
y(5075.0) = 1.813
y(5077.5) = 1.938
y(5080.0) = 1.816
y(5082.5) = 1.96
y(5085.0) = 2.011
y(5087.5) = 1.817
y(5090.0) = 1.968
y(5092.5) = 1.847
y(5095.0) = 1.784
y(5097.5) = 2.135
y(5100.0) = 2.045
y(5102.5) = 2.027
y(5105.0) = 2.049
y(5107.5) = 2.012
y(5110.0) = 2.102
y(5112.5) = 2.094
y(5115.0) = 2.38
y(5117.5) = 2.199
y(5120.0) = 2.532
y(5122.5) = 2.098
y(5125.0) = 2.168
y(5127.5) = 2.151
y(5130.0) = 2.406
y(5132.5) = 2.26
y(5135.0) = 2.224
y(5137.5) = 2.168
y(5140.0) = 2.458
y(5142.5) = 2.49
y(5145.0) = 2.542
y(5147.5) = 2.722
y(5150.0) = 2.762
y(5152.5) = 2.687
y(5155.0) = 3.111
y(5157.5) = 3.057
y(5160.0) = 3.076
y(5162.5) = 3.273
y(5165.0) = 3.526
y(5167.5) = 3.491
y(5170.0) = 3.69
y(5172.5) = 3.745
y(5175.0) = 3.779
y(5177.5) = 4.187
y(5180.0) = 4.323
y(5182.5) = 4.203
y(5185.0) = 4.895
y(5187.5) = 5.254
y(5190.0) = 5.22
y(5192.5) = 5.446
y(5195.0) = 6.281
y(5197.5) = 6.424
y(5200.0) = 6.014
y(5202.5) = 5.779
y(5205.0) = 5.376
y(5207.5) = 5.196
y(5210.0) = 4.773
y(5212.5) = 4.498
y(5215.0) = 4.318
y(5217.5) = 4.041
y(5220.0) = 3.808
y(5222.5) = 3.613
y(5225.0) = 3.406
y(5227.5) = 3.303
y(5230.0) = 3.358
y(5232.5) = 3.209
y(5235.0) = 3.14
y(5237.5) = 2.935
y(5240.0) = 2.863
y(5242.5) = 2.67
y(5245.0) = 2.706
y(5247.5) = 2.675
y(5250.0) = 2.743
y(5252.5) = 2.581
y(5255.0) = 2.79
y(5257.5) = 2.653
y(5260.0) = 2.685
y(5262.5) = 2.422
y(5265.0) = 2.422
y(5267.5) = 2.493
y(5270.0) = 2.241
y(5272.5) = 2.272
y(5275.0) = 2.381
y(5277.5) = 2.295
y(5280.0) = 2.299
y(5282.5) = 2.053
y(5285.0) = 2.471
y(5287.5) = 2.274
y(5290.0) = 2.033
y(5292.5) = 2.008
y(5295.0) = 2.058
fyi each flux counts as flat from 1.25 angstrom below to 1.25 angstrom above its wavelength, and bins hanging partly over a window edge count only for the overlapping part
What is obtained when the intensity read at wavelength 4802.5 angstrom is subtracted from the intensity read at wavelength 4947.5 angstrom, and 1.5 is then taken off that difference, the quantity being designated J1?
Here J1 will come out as -1.47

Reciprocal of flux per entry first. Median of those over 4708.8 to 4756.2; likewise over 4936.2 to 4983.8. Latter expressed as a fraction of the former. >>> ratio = 1.2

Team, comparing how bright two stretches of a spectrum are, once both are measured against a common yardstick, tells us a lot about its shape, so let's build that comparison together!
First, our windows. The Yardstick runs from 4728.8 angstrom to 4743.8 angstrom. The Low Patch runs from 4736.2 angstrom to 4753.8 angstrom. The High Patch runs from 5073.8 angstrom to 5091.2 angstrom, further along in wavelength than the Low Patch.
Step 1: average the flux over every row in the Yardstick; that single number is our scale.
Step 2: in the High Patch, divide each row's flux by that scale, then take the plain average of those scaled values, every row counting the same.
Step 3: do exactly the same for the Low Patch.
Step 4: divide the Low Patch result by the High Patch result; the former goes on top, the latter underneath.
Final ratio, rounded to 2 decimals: 0.95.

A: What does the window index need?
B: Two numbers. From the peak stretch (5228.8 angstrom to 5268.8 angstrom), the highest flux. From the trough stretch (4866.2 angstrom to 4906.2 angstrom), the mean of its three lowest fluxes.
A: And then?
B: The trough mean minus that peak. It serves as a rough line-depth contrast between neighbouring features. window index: -2.2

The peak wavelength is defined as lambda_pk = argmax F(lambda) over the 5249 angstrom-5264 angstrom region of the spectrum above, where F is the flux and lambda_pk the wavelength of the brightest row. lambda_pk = 5255.0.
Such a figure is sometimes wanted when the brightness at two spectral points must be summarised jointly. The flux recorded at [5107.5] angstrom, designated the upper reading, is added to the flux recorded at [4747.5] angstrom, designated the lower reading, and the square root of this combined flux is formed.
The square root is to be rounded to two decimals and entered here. 1.92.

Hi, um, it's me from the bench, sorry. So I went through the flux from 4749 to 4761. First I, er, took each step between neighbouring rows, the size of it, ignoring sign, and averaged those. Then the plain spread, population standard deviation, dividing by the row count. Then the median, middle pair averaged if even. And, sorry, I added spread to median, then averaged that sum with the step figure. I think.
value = 1.00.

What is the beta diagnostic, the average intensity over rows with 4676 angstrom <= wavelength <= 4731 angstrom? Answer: 2.21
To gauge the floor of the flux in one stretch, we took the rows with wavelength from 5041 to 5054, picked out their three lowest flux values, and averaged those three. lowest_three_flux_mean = 1.7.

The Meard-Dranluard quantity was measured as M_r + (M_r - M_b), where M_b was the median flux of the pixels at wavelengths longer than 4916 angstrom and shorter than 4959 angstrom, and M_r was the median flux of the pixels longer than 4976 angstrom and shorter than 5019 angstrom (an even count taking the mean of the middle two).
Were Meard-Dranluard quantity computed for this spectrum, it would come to 1.6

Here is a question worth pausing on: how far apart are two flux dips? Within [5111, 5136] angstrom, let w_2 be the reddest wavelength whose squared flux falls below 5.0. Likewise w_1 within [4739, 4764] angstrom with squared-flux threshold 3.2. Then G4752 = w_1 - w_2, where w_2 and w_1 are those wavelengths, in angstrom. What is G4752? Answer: -372.5 angstrom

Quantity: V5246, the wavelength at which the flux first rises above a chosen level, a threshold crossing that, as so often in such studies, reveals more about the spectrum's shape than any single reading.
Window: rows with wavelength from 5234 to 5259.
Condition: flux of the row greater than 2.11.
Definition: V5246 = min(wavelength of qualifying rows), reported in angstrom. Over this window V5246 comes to 5235.0 angstrom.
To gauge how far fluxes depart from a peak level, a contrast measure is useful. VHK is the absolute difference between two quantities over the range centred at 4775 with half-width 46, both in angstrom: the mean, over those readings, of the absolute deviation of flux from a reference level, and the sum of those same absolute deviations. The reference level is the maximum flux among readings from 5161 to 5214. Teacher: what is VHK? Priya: 170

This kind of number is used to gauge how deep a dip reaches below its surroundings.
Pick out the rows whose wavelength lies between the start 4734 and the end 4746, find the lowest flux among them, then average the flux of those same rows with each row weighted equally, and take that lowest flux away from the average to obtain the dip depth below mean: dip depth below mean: 0.34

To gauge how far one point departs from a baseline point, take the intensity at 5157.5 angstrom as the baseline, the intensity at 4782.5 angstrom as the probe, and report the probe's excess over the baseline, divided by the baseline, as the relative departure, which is -0.4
